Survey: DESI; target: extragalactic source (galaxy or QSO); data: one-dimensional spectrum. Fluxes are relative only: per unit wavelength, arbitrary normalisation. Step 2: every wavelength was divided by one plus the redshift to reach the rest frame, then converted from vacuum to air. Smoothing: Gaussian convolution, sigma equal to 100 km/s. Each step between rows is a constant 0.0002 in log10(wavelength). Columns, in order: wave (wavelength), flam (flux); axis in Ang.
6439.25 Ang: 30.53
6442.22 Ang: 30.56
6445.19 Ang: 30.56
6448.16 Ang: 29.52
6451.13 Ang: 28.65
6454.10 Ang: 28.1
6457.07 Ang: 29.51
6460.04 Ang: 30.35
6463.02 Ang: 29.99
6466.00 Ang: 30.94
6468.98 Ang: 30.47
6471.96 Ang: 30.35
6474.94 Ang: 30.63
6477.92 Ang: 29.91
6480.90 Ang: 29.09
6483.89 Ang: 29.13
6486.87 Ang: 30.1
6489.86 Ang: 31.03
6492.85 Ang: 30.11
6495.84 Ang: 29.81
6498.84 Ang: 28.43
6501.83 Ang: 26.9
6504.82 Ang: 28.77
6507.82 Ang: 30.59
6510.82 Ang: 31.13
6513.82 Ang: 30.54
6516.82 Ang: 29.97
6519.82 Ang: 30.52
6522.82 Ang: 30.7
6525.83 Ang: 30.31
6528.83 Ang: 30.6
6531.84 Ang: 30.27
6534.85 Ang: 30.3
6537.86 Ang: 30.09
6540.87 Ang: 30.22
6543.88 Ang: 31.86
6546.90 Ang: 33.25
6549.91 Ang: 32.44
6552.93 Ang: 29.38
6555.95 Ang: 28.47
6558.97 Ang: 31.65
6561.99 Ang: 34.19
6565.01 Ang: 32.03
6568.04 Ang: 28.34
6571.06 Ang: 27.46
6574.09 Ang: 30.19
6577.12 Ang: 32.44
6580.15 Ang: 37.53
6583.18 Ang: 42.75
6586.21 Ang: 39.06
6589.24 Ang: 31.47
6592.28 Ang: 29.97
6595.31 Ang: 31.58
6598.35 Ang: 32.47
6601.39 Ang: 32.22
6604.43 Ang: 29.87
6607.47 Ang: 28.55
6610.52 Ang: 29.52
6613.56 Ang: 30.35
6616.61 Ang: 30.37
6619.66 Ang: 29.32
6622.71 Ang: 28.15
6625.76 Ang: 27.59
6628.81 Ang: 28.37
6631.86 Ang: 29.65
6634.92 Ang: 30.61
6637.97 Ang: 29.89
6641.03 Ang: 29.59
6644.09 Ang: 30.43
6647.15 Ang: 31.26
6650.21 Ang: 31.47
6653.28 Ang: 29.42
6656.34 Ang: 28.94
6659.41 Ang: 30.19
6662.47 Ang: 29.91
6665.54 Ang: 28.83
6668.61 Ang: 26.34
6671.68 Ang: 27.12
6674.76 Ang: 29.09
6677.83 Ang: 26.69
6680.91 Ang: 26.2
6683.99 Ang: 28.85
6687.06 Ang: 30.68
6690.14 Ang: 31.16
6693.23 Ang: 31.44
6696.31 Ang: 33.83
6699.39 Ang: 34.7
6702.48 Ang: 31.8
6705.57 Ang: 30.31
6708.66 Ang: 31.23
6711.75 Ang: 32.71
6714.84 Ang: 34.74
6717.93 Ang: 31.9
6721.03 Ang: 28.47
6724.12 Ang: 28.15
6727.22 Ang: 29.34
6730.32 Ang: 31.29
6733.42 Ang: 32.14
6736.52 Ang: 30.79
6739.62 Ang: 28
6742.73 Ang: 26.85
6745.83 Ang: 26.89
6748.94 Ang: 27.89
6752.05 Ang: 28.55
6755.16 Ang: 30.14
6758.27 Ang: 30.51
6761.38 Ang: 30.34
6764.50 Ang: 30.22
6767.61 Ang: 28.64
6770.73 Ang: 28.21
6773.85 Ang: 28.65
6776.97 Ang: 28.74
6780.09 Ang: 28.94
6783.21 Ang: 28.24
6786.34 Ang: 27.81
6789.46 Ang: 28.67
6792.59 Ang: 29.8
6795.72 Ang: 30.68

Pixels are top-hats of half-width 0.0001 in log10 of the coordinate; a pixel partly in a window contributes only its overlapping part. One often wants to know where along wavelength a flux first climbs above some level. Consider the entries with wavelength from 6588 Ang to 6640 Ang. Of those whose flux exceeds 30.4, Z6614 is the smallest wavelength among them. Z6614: 6589.24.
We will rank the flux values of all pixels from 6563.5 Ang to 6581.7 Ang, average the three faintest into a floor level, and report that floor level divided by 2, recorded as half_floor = 14.3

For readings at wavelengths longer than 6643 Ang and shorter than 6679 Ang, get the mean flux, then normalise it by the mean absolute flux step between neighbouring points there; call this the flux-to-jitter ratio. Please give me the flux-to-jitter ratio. 23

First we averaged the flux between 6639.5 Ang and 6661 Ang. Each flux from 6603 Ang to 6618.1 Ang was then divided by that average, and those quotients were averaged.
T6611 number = 0.98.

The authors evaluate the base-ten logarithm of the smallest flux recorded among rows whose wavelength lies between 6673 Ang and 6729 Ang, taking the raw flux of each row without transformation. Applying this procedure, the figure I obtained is 1.42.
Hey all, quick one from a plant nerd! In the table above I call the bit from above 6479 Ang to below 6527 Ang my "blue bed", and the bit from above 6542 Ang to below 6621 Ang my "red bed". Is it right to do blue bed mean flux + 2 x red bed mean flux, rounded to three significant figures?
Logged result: 93.4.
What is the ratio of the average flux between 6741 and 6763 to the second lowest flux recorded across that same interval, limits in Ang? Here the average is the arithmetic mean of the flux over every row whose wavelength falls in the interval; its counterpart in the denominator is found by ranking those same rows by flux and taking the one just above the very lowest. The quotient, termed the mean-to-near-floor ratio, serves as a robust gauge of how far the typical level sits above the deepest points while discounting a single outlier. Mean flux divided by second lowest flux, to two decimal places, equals 1.07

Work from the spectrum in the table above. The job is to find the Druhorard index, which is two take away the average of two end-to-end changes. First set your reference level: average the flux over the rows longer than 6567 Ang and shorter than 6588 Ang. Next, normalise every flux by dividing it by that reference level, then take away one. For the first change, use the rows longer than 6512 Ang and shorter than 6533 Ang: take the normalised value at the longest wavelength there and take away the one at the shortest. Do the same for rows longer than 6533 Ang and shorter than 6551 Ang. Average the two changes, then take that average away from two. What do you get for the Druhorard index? 1.97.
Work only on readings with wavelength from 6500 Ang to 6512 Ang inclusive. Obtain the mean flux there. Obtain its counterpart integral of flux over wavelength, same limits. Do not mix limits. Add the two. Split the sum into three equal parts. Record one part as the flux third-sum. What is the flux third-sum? 127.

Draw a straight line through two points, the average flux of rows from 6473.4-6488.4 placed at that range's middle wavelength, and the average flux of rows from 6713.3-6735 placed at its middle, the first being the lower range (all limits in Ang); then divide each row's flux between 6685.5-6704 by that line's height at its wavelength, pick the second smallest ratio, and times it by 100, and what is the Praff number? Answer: 101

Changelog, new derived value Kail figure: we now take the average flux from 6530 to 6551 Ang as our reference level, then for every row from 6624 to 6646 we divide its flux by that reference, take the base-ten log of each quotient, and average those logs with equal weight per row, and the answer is -0.025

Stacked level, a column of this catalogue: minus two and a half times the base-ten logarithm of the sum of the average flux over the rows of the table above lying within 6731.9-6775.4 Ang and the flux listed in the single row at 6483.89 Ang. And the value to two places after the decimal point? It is -4.41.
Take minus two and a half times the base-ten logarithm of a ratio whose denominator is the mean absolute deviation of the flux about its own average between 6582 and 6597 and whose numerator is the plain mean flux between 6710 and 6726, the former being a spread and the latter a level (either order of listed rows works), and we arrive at -2.0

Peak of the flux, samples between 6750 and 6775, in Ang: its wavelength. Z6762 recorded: 6758.27 Ang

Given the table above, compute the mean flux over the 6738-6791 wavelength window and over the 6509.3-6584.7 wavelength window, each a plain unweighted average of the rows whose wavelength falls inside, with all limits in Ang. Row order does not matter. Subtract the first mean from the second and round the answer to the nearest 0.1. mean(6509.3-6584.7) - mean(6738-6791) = 2.8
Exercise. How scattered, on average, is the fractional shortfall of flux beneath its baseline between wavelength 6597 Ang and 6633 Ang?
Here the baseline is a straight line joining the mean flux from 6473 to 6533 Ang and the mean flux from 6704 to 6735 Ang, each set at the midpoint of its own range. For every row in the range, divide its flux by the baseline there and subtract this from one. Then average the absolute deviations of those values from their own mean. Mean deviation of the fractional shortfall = 0.038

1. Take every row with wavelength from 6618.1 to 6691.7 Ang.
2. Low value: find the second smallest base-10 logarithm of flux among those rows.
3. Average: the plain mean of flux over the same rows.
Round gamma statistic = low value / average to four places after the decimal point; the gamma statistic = 0.0487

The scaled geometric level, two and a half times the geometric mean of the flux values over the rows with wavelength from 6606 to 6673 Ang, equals 73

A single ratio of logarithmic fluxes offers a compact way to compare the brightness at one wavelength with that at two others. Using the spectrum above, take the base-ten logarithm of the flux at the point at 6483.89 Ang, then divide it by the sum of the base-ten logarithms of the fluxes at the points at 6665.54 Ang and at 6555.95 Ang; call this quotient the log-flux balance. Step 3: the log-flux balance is 0.502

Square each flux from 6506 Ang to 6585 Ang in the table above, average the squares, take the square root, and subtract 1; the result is 30.6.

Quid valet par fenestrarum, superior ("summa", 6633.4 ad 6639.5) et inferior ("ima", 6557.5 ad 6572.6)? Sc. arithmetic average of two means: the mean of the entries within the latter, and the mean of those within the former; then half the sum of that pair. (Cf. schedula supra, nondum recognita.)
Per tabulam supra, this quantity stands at 30.5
